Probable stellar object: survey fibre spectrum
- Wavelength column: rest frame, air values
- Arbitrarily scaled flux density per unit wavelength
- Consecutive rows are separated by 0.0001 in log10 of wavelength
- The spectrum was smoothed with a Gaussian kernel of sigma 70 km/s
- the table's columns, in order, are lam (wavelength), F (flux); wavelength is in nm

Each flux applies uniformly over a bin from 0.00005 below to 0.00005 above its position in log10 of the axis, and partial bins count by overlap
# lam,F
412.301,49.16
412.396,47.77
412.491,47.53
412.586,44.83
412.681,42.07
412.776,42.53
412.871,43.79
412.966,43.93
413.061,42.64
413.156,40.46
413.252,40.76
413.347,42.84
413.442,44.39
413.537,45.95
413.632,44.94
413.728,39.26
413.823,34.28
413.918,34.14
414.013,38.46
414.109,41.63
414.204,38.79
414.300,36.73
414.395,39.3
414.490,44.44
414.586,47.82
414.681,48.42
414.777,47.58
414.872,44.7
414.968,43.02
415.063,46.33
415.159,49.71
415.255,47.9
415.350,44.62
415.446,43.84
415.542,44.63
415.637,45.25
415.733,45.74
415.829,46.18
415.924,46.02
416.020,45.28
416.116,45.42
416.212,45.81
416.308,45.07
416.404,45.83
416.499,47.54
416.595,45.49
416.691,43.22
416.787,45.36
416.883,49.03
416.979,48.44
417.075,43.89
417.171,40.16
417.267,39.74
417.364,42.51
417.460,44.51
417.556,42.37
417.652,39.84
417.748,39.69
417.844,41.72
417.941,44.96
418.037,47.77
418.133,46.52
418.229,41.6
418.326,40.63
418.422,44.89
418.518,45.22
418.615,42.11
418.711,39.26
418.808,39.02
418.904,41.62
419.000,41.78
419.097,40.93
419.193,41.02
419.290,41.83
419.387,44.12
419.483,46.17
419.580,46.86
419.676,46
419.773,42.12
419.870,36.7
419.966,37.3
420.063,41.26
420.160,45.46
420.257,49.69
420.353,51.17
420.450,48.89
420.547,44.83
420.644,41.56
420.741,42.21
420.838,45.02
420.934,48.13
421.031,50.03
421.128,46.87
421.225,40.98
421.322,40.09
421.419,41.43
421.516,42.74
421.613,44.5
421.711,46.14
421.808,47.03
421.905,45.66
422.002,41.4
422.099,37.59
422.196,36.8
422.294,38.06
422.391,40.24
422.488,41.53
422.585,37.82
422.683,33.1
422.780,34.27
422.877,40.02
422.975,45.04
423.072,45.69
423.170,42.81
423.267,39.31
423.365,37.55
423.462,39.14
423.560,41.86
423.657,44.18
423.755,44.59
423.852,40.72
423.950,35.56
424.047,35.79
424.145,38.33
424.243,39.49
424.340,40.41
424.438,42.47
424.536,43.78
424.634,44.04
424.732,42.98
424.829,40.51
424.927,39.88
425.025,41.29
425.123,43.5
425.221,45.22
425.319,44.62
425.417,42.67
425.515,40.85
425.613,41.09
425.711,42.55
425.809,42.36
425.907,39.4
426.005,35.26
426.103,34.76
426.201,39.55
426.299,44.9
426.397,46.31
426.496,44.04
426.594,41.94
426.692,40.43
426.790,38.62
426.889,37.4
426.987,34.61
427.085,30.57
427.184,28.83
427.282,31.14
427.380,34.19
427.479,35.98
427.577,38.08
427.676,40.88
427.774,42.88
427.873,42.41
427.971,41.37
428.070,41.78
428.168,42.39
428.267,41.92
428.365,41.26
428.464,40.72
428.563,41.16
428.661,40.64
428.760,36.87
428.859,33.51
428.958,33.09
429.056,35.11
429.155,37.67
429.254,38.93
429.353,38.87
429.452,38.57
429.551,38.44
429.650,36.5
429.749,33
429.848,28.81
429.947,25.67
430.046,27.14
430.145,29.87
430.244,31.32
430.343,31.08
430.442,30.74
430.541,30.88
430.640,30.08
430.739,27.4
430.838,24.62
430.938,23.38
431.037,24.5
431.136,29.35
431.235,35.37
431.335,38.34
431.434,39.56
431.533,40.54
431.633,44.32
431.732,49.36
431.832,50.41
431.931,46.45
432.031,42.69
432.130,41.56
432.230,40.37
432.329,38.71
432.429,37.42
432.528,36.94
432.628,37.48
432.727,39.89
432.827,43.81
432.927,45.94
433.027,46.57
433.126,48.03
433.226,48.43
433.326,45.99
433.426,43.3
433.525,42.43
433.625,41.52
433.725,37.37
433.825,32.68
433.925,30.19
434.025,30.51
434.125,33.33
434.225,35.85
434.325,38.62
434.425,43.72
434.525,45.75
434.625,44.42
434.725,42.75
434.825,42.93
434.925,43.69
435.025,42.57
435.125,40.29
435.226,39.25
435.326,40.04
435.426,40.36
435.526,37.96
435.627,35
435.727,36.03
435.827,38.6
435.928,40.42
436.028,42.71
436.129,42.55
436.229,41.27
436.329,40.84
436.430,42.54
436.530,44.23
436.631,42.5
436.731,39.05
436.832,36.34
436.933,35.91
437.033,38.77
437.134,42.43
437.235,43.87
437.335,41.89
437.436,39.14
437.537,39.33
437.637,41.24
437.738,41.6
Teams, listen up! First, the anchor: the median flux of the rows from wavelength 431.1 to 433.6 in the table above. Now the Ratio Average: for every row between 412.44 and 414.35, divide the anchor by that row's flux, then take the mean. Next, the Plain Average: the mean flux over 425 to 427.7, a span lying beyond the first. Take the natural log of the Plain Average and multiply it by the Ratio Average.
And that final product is 3.78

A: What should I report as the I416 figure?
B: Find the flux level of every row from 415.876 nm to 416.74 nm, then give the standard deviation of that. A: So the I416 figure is 1.1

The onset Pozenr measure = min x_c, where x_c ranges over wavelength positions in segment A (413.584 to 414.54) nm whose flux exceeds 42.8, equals 413.632 nm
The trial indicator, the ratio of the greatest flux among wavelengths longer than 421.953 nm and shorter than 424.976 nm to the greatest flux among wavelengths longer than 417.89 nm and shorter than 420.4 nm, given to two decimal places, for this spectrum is 0.89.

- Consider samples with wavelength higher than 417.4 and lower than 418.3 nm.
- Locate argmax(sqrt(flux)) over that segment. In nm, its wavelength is 418.037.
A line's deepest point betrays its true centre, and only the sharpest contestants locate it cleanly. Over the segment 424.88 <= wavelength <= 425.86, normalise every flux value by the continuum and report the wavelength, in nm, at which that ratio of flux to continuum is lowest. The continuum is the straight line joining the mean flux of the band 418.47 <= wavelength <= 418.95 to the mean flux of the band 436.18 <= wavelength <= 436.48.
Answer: 424.927 nm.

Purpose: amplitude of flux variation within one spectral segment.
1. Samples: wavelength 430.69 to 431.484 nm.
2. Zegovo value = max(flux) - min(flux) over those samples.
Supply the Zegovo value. 16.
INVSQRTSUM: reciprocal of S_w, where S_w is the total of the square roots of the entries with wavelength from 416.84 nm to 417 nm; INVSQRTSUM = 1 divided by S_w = 0.072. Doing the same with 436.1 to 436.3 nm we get 0.077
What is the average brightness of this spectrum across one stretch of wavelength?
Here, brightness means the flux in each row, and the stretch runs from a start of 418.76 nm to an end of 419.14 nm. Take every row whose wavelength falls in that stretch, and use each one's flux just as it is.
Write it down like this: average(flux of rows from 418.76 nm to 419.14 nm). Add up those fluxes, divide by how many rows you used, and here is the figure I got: 41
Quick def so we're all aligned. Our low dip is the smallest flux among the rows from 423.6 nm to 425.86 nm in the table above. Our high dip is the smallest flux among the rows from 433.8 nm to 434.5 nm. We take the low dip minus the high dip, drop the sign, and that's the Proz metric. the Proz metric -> 5.4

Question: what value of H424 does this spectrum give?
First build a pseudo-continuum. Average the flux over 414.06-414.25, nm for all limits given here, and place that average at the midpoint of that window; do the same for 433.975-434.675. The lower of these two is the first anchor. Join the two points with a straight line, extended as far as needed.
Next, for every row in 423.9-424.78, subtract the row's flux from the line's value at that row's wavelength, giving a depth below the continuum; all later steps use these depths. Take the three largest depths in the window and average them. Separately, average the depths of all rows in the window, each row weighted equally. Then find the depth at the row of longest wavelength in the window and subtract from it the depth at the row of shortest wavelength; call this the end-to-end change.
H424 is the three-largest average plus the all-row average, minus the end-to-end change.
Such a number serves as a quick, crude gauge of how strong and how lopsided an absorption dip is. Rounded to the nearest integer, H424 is 10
